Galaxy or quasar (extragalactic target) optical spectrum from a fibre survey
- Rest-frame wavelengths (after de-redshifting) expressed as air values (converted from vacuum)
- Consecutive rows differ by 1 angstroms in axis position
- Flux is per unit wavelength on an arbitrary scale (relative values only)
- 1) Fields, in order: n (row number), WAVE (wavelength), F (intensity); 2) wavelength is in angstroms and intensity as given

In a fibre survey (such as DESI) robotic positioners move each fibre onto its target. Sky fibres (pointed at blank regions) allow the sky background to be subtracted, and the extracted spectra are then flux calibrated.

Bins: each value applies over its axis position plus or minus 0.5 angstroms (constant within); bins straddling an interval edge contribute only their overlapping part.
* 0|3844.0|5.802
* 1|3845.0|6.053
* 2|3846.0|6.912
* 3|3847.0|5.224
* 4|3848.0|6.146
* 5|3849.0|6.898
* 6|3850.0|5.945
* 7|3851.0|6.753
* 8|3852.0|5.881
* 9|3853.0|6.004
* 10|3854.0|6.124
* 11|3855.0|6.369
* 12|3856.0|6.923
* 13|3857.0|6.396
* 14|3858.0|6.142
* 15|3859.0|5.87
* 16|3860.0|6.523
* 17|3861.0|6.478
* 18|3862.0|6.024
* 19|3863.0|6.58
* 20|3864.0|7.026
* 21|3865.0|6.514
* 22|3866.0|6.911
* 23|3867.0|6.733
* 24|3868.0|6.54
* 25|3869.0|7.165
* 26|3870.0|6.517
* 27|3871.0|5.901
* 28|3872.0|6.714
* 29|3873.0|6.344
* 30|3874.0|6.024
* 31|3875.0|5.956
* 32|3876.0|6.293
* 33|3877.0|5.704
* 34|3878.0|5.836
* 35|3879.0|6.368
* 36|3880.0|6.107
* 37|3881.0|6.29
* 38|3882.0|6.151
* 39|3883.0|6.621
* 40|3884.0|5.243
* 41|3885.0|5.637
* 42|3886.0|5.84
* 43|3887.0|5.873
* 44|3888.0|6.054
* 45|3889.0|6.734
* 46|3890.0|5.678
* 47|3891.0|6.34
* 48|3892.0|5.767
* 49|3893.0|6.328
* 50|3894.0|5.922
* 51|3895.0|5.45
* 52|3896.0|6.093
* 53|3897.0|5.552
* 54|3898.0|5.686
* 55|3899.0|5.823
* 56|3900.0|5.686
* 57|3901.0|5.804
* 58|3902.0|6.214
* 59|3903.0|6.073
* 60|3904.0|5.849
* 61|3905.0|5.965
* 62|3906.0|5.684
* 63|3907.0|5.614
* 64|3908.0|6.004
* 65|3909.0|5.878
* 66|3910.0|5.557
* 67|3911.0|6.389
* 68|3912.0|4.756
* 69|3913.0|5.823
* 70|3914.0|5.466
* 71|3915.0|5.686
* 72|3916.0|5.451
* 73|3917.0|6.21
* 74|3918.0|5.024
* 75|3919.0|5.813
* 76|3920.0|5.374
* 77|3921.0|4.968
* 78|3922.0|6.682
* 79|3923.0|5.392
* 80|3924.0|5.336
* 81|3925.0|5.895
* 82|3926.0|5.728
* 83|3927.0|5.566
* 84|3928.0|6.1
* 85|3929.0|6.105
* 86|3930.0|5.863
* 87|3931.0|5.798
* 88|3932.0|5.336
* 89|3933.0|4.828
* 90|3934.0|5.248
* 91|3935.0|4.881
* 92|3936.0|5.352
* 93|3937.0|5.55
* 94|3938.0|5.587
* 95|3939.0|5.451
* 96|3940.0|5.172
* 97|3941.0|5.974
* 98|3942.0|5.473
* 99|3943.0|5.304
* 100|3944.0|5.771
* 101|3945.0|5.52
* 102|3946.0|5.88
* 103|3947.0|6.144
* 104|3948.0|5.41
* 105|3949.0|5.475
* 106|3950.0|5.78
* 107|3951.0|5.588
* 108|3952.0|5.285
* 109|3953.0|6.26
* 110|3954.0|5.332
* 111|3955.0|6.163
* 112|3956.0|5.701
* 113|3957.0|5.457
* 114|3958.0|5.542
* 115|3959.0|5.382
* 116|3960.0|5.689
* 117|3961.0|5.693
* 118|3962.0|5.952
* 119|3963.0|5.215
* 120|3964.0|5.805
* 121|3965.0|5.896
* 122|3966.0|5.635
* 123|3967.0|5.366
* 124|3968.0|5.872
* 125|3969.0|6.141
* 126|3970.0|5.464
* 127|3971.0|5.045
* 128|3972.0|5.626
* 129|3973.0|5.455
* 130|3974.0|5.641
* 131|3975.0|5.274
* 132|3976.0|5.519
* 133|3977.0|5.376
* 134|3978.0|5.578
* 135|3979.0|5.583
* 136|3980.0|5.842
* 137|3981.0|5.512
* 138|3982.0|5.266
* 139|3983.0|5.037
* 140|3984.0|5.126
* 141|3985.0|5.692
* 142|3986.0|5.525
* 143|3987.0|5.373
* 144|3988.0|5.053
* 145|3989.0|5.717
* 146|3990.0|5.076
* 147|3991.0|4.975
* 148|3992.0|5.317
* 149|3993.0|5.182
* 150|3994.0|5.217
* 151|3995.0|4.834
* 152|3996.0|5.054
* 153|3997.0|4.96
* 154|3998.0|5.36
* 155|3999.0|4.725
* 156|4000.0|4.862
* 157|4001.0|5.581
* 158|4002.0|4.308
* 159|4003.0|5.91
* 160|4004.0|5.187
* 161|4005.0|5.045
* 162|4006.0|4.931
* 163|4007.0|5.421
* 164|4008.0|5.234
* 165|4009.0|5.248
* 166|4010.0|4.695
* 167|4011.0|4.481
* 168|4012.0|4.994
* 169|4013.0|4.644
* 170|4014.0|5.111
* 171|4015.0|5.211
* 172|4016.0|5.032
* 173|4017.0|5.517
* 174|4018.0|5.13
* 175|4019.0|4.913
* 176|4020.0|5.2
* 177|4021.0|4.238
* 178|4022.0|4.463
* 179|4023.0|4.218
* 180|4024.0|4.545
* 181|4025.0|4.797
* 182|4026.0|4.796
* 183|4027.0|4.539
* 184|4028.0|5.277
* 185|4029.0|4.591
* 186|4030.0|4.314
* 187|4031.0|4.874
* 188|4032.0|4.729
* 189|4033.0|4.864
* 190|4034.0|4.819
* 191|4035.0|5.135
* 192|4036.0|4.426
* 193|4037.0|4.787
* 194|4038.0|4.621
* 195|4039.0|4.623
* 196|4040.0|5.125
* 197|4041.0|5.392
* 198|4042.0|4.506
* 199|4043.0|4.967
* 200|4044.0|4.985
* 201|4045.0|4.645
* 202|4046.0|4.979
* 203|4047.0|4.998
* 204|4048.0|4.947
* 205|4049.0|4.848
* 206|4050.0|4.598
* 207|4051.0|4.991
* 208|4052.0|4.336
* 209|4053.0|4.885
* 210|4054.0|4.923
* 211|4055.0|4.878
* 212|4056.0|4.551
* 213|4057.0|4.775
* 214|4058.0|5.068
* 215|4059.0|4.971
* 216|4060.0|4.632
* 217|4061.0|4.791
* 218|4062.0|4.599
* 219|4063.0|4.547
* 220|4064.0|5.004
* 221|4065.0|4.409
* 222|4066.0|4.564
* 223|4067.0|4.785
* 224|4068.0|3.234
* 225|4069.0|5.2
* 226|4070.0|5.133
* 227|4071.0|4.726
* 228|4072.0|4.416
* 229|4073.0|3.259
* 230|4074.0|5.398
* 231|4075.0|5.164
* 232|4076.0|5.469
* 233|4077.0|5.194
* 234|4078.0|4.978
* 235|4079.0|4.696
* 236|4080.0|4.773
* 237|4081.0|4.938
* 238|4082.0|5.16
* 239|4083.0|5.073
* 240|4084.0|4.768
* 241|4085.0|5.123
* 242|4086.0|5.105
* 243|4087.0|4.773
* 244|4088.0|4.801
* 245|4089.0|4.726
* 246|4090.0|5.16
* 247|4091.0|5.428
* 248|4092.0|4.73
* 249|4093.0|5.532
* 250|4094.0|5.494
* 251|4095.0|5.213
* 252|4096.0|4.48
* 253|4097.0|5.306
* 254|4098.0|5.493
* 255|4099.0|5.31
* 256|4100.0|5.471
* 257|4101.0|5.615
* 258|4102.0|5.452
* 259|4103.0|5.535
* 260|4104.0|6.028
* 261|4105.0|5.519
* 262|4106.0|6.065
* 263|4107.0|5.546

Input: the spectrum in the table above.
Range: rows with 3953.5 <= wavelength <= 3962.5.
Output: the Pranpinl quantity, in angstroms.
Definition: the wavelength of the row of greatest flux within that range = 3955.0 angstroms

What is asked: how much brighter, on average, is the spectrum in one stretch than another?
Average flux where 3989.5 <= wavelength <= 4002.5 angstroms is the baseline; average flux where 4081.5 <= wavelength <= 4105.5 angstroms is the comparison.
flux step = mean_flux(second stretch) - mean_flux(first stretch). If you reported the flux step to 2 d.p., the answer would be 0.19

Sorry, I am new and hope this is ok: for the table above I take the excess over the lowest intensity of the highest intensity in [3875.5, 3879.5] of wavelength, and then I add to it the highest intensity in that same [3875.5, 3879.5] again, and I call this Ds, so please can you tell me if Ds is 7.03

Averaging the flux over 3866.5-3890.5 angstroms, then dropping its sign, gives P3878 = 6.2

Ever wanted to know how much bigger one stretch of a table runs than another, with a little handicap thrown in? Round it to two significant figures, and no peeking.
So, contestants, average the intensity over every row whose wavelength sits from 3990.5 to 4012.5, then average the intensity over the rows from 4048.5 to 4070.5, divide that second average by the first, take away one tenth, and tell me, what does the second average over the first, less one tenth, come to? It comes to 0.83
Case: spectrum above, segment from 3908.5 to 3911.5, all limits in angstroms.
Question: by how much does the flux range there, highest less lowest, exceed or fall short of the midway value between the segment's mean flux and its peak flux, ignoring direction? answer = 5.3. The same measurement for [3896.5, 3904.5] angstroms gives 5.4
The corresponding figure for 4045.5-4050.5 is 4.5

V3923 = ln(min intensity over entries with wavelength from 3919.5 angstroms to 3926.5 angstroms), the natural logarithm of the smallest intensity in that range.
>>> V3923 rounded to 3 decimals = 1.603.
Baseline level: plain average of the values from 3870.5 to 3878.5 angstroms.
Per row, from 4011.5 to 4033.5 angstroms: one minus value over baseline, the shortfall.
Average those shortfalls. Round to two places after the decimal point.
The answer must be 0.21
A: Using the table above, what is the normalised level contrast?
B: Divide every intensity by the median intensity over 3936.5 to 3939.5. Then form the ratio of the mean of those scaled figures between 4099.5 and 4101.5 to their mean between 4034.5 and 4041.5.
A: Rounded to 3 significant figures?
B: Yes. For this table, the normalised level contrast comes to 1.14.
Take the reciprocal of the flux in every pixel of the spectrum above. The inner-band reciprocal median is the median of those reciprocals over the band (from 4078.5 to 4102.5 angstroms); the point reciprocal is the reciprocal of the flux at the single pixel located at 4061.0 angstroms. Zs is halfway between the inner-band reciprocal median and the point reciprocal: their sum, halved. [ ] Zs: 0.202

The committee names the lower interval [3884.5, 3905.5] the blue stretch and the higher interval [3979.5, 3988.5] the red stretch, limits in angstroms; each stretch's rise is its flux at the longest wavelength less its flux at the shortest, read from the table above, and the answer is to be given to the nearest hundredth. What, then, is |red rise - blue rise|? 1.12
